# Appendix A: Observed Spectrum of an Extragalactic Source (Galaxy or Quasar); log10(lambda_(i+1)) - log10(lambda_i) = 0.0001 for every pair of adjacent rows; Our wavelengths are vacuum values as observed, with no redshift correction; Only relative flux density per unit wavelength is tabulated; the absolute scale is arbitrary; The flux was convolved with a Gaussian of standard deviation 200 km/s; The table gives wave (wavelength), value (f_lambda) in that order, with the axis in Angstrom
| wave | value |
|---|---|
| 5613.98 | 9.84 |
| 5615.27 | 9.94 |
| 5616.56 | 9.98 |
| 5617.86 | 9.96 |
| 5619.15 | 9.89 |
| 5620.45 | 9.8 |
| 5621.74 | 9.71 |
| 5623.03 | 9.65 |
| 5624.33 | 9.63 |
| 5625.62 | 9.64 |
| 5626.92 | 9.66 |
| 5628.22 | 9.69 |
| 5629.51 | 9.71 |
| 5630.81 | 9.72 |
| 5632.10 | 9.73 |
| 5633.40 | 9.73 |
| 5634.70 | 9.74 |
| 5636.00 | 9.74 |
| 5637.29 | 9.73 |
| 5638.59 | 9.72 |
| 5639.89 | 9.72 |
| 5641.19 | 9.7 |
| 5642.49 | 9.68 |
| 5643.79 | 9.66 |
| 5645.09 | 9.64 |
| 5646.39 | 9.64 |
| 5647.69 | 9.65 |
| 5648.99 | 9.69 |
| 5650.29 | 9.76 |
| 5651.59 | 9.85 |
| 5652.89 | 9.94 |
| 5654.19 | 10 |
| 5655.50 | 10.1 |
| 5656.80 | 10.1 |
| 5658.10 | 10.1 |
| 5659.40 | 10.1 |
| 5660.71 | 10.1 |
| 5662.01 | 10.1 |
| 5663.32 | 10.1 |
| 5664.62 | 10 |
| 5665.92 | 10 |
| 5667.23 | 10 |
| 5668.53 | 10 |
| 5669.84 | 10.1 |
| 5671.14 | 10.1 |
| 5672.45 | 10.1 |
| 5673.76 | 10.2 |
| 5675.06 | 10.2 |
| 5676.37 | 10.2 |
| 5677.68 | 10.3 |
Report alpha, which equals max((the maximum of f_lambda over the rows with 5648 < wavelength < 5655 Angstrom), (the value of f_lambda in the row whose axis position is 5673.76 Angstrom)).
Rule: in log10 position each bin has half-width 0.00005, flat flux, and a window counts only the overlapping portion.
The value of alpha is 10.20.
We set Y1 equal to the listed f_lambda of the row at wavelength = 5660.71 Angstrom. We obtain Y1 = 10.1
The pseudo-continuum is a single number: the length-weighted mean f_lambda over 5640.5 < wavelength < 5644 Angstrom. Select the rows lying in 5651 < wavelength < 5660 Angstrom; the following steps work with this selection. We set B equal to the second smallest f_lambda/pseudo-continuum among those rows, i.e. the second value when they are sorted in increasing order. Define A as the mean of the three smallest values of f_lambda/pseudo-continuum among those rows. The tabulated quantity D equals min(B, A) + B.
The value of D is 2.05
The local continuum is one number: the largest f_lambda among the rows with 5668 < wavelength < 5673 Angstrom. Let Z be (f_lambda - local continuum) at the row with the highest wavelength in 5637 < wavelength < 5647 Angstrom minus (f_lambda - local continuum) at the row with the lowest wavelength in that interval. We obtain -0.09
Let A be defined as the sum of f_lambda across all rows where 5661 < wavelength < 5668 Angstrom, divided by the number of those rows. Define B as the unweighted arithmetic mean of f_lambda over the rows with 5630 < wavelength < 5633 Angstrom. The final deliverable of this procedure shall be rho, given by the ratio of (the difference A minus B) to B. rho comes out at 0.032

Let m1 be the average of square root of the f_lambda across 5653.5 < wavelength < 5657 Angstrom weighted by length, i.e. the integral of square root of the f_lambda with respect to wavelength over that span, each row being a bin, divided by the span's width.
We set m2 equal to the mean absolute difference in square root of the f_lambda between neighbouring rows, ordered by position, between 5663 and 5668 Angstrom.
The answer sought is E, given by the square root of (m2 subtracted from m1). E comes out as 1.78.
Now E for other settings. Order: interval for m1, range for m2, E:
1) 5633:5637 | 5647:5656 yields 1.76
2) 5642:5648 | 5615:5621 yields 1.76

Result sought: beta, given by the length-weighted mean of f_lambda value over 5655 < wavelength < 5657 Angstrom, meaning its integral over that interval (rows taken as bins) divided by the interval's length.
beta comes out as 10.1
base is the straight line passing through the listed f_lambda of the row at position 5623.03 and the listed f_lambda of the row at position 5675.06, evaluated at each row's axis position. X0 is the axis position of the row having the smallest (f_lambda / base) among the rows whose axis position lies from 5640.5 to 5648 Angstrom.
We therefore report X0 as 5647.69 Angstrom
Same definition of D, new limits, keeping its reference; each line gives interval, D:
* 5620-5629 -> 1.99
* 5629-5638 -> 2.01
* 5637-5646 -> 2.00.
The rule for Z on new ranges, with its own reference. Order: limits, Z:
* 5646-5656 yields 0.46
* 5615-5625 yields -0.31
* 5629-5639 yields 0.01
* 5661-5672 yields 0.00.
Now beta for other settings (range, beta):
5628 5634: 9.7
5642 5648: 9.7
